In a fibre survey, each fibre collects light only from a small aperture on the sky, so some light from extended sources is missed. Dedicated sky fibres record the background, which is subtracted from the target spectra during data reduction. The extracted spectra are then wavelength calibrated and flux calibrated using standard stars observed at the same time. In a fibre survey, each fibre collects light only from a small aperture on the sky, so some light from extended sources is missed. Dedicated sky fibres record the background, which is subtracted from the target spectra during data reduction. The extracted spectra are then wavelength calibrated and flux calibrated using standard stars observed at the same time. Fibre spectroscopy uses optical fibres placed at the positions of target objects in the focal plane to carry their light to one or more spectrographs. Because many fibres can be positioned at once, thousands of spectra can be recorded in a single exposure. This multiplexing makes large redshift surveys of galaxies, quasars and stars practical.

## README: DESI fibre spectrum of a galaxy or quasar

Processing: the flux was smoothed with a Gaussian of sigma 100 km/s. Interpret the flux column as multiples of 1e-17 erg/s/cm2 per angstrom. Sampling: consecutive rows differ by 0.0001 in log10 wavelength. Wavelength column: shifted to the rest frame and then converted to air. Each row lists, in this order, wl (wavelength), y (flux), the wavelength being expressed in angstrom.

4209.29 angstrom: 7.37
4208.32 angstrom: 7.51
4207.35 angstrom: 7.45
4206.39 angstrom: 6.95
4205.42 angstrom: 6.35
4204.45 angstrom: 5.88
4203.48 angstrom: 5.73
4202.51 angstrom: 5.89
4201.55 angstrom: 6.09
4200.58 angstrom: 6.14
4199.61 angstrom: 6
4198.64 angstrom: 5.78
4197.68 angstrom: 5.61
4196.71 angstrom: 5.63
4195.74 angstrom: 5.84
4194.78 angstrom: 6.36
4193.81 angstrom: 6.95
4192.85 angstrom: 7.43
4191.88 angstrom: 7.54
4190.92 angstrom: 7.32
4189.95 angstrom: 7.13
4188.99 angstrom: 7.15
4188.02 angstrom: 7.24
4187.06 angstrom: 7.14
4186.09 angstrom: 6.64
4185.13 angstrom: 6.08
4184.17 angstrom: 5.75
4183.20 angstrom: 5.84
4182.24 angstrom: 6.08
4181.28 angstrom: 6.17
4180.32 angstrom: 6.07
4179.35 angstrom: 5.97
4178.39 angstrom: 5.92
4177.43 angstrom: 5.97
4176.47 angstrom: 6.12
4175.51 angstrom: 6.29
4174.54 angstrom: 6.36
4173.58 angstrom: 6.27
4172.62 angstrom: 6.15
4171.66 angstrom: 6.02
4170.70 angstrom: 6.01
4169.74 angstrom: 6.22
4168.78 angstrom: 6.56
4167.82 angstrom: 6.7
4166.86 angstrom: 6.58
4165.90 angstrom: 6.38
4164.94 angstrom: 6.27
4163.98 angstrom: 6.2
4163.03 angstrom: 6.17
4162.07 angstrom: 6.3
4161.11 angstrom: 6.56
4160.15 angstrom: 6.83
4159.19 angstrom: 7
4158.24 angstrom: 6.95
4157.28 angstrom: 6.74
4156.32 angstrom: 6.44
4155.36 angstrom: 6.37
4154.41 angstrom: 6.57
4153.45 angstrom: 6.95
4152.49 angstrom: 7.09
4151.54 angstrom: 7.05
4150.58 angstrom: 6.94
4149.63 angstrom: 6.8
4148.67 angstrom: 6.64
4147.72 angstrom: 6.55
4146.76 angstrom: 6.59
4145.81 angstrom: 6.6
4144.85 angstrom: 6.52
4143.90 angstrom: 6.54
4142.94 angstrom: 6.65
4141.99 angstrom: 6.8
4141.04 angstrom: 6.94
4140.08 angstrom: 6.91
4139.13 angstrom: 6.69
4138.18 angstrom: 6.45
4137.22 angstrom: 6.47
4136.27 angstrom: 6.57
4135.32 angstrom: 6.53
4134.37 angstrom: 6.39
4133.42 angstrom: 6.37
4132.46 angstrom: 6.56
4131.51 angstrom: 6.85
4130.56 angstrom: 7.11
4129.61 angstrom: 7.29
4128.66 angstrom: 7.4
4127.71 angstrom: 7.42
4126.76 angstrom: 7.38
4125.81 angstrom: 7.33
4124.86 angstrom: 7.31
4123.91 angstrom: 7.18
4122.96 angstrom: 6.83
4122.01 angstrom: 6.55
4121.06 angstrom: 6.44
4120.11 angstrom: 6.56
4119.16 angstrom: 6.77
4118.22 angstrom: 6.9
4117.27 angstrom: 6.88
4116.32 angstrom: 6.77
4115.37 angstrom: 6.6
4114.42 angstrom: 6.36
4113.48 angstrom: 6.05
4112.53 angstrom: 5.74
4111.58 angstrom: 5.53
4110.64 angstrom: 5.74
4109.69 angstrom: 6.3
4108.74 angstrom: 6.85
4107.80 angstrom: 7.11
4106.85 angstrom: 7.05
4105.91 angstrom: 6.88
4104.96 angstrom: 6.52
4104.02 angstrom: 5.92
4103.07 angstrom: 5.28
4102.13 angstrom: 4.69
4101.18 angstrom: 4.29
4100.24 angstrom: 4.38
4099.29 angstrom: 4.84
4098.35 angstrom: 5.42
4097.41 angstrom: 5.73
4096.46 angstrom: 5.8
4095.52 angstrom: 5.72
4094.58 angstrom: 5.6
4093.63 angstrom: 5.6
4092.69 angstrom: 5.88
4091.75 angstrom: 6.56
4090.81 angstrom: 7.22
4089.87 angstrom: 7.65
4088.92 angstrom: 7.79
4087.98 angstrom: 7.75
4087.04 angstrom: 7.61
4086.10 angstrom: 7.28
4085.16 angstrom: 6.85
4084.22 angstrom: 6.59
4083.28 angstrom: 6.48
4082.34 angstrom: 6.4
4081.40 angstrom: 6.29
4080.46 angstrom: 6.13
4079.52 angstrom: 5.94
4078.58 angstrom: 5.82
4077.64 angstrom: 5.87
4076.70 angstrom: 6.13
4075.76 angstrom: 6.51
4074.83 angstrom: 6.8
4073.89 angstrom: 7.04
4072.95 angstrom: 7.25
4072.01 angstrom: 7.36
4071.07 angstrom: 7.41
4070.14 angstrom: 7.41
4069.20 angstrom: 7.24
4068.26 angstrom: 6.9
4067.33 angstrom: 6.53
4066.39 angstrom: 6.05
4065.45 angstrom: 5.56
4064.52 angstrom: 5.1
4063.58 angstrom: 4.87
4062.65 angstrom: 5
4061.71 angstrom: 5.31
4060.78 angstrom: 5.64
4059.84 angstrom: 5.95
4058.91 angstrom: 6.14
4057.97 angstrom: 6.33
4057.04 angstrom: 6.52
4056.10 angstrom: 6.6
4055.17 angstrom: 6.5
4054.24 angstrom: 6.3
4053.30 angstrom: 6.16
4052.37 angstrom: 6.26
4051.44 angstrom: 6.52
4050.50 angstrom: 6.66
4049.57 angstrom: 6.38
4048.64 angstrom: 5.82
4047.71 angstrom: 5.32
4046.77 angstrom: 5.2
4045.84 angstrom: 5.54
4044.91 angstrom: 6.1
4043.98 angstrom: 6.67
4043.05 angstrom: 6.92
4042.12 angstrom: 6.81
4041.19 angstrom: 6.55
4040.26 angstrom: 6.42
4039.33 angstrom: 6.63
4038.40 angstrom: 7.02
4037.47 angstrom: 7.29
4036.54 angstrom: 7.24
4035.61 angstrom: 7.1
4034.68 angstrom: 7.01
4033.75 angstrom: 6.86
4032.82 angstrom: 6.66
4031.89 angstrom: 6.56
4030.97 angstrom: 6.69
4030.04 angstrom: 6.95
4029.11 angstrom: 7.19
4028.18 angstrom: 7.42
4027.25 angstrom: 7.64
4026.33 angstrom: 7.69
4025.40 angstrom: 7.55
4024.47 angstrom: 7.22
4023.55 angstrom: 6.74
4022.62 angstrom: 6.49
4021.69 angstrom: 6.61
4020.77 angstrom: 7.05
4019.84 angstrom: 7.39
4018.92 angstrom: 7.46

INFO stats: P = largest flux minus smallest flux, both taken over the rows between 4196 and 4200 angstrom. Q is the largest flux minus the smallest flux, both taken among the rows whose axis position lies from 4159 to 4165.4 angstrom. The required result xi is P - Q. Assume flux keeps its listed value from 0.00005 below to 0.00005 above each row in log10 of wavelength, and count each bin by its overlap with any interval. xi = -0.44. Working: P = 0.39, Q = 0.83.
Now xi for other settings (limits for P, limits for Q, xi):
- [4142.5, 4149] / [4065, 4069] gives -1.21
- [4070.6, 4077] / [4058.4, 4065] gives 0.01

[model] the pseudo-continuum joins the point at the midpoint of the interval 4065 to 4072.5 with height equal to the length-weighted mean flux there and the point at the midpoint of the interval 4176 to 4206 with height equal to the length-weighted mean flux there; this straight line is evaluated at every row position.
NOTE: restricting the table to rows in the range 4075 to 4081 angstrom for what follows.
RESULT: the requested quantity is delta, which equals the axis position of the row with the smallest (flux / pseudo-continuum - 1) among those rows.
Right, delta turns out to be 4078.58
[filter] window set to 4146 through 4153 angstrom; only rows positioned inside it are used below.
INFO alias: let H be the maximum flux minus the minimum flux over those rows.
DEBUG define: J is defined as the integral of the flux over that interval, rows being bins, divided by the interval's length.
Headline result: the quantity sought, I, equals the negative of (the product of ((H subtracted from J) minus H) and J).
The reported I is -39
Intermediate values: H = 0.5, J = 6.80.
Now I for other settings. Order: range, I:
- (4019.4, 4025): -35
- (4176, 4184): -32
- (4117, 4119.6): -45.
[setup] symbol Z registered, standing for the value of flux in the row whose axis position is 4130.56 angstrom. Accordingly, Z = 7.11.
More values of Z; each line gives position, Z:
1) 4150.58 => 6.94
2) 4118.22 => 6.9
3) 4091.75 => 6.56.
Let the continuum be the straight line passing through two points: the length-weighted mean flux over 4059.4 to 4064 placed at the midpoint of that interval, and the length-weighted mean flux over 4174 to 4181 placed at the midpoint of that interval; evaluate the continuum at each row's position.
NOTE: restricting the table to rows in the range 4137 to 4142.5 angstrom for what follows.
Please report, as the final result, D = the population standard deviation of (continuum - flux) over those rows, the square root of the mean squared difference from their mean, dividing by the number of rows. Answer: 0.19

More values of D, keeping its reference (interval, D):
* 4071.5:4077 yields 0.44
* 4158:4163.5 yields 0.33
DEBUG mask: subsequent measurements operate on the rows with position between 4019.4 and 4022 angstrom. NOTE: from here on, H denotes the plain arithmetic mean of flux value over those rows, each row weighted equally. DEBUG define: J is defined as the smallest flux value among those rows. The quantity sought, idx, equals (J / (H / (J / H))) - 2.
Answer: -1.11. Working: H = 7.0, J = 6.61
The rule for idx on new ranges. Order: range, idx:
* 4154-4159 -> -1.07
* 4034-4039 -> -1.03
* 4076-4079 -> -1.04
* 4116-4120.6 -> -1.06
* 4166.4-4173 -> -1.10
